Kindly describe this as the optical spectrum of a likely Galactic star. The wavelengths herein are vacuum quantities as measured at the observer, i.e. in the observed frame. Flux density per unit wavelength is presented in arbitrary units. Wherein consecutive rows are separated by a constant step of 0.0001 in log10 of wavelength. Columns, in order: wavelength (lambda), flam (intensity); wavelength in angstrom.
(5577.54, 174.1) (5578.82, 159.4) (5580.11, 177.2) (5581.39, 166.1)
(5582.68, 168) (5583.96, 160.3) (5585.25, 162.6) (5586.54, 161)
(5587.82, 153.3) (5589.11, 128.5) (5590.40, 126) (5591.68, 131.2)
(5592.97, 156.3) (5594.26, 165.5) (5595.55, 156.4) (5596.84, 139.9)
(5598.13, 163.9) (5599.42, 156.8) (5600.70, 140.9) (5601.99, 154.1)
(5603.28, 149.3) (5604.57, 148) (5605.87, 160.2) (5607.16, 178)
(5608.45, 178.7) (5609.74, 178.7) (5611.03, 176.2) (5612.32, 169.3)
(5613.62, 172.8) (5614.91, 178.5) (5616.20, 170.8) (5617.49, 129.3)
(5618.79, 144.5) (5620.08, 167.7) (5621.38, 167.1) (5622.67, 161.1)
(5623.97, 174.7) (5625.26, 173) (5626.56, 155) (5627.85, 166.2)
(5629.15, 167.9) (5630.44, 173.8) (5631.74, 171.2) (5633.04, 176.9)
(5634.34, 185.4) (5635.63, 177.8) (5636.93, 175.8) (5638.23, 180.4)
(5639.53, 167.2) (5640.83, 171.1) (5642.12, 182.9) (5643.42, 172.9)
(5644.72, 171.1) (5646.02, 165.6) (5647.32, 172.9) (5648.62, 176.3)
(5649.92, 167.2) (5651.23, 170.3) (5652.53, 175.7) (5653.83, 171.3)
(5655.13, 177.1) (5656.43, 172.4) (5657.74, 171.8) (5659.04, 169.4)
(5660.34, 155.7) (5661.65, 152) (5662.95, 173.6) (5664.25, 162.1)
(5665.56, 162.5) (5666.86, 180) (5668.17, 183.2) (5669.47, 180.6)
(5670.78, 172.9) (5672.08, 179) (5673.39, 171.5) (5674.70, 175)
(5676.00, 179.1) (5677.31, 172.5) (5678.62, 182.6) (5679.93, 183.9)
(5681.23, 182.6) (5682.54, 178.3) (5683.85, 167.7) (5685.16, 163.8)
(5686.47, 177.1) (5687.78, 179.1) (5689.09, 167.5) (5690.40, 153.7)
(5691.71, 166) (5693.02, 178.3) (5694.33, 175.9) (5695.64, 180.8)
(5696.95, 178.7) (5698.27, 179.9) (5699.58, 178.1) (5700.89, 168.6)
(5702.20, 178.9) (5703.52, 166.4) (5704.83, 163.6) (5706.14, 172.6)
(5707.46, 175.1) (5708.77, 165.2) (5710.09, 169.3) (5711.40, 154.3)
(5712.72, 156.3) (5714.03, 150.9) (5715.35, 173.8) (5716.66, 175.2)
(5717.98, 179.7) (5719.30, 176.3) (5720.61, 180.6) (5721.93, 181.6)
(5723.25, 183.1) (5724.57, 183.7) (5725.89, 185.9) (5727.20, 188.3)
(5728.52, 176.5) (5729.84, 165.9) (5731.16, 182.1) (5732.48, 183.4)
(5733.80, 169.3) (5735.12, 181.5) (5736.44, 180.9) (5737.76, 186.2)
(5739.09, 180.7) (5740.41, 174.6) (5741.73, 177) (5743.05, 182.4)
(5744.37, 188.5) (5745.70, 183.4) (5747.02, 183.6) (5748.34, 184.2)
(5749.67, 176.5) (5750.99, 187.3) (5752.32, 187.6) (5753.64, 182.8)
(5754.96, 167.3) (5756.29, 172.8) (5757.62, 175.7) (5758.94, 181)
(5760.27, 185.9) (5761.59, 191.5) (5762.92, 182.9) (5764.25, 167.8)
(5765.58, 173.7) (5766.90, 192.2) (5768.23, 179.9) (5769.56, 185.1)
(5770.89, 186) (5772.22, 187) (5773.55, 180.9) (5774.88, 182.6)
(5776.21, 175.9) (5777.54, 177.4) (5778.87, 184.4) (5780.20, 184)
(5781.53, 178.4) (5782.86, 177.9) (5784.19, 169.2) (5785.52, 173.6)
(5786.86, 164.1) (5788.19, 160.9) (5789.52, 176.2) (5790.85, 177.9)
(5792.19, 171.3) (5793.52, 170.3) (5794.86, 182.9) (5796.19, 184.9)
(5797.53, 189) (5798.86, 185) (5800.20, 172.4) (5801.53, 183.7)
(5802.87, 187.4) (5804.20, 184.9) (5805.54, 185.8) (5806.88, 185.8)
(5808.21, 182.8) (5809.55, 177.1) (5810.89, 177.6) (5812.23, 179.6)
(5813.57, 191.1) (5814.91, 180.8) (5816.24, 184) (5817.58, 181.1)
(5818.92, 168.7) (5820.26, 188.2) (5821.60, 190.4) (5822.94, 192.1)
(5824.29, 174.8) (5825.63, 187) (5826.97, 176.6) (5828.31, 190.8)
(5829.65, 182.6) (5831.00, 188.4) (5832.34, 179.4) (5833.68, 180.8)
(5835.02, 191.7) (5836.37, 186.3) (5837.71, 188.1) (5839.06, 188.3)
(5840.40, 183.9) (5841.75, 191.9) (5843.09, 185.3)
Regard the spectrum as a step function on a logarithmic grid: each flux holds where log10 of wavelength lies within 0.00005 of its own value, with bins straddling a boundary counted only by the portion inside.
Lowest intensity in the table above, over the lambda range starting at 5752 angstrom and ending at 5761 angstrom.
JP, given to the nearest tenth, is 167.3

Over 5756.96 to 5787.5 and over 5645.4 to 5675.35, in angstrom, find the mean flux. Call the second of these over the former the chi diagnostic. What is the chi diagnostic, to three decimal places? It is 0.952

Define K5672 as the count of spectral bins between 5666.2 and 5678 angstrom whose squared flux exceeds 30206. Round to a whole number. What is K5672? 6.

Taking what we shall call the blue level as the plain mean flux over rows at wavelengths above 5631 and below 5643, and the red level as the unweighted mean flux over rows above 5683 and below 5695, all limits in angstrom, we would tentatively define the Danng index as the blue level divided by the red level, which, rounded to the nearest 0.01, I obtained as 1.04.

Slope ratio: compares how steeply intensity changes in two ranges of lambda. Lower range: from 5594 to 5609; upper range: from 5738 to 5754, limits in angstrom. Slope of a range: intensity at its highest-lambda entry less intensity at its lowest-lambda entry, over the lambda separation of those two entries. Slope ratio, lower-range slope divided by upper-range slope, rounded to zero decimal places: 6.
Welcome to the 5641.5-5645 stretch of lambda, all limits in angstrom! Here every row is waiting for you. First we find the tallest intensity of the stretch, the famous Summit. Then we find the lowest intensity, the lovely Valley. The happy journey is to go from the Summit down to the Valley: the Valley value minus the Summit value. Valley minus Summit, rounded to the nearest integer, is -12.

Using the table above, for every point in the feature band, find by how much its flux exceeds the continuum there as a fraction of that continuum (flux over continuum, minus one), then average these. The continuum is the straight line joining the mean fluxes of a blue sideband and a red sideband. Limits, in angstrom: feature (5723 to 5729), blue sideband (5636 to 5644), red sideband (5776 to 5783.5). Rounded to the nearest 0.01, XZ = 0.03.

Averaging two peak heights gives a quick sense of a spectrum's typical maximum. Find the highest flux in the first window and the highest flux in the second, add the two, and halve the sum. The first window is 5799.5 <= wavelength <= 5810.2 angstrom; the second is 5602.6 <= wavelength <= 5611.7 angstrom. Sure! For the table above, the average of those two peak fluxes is 183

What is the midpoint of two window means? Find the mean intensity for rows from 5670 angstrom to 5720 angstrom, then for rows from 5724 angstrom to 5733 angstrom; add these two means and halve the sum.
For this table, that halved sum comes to 176.6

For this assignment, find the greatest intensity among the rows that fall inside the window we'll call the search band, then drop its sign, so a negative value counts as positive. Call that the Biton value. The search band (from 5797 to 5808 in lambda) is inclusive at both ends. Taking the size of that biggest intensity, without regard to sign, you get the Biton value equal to 189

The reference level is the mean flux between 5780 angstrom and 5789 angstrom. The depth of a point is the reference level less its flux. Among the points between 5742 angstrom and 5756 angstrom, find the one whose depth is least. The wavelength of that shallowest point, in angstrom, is 5744.37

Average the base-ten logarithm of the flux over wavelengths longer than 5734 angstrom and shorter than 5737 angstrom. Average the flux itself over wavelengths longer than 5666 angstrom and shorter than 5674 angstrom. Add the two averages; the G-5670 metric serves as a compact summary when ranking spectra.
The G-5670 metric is 180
